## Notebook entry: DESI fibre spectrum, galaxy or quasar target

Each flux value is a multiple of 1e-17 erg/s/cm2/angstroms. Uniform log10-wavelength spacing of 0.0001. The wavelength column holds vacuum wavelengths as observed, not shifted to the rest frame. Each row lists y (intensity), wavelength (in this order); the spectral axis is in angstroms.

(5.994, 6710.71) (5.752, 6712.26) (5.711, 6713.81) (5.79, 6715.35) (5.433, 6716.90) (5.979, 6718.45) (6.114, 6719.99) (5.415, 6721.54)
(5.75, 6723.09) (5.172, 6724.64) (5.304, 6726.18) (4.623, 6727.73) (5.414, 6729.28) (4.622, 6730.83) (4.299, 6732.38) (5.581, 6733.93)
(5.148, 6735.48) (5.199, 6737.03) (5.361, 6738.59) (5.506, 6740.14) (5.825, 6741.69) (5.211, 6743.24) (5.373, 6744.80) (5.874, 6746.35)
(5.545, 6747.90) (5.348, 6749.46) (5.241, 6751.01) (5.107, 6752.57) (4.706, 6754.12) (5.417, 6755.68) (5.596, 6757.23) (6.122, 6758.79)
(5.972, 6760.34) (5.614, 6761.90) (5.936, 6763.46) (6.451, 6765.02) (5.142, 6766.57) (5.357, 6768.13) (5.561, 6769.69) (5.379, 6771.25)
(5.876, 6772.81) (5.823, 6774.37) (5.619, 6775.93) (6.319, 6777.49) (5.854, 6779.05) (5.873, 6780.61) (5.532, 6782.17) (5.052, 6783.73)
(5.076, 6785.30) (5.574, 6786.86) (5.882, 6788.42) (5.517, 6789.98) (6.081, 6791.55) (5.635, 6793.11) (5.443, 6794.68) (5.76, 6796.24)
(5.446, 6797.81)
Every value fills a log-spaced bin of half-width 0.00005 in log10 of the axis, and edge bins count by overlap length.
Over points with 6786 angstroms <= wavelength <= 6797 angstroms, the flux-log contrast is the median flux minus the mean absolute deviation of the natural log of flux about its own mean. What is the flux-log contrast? 5.60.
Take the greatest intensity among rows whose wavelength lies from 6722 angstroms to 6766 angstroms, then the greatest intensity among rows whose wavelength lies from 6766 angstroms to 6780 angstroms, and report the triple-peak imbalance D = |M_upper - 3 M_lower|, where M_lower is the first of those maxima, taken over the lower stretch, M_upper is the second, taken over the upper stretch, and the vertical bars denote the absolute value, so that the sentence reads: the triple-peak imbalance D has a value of 13.0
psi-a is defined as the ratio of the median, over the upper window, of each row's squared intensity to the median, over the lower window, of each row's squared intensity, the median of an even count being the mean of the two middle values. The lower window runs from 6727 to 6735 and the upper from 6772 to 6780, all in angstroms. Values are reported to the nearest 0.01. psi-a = 1.60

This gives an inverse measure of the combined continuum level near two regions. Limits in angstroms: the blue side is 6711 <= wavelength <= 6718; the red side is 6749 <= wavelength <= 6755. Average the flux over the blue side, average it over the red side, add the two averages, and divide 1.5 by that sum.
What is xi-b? 0.139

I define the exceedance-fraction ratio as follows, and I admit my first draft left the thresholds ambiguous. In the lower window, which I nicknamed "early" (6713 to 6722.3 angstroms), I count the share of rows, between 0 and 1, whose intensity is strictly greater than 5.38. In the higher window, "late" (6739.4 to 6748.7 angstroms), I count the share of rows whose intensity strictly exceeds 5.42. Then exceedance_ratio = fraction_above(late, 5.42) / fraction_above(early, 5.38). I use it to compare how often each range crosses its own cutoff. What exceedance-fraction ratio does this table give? 0.7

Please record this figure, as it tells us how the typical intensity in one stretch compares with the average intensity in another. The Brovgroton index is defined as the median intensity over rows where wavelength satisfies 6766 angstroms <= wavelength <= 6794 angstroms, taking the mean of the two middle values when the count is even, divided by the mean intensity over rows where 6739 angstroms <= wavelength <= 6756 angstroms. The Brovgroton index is 1.04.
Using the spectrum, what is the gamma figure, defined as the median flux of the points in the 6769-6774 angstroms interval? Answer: 5.56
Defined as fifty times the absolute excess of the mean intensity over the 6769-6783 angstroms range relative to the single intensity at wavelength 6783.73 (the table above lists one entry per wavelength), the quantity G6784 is 35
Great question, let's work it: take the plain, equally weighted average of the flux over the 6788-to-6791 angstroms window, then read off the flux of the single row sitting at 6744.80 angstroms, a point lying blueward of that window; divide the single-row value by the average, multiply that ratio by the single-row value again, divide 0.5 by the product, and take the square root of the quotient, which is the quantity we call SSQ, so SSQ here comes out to 0.314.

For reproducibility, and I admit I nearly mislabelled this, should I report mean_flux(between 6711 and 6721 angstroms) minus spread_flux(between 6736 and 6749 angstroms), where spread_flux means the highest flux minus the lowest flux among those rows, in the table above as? 5.12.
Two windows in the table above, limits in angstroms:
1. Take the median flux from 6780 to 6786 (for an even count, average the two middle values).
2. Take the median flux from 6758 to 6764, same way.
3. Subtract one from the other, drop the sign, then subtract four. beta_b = -3.35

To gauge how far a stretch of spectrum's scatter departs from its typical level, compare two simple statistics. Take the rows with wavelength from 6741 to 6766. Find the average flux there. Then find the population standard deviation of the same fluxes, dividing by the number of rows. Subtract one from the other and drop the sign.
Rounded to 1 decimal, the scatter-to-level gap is 5.2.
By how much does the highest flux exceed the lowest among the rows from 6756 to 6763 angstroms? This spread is 0.53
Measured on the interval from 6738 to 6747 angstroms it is 0.66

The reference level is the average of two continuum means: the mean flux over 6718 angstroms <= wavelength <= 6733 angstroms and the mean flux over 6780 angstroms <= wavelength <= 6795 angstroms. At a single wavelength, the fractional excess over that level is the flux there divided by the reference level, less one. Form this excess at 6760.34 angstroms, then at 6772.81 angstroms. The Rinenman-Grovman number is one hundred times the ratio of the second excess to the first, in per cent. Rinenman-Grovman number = 83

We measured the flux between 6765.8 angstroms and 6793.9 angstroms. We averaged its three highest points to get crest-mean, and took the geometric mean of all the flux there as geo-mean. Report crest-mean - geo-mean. 0.48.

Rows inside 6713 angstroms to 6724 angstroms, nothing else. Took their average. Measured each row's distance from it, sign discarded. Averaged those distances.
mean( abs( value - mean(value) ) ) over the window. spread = 0.19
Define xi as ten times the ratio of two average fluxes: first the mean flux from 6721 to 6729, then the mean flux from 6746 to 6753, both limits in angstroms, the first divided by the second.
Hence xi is 9.7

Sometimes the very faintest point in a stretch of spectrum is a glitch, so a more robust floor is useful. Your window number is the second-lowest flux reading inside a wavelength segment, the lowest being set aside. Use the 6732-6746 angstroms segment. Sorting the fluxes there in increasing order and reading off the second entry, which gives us 5.148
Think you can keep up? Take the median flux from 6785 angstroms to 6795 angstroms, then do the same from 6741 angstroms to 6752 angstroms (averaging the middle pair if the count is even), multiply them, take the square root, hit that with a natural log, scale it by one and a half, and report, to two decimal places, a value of 2.55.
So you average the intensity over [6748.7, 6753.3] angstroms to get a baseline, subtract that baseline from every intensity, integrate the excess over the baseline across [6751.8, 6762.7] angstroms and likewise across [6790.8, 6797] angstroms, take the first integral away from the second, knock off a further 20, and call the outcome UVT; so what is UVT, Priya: -19.9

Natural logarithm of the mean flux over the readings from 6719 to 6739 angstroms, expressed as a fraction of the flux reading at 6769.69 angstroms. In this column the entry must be -0.06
